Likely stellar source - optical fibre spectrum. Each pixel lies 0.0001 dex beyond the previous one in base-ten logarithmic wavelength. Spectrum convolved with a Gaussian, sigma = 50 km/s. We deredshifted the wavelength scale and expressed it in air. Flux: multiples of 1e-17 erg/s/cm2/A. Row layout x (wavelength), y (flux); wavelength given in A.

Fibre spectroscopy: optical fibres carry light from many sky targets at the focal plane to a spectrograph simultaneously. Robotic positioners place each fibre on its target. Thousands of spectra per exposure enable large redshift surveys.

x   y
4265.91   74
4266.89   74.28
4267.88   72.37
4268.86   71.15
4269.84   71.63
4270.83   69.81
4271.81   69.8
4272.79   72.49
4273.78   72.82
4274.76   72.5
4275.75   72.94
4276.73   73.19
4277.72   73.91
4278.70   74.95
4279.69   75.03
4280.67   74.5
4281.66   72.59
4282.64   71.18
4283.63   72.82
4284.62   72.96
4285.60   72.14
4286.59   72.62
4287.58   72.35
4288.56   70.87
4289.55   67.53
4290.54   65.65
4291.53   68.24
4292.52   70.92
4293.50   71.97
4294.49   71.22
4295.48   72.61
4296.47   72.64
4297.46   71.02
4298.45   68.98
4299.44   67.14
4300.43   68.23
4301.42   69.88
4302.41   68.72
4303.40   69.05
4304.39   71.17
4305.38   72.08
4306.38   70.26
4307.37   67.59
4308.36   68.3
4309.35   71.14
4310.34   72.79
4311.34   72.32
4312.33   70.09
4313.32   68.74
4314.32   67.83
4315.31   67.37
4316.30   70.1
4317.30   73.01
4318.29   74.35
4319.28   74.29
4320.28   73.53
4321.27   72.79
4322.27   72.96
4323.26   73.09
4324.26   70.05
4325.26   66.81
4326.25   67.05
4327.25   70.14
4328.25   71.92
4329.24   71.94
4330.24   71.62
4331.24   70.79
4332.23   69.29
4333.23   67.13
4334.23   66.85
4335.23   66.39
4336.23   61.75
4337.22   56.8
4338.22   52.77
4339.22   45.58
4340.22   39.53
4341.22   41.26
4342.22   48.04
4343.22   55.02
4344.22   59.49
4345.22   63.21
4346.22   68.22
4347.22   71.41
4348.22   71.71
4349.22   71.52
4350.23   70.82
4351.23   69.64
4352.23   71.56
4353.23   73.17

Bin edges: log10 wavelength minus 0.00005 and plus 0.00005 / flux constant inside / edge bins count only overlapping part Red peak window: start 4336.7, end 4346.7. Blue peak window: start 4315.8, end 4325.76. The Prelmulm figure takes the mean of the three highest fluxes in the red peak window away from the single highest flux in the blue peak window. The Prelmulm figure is 10.7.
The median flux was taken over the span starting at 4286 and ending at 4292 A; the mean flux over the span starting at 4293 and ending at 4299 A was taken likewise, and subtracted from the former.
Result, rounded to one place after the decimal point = -1.9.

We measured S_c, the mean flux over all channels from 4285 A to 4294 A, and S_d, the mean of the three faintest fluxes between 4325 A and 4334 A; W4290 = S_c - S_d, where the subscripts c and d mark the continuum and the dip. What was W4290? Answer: 3.3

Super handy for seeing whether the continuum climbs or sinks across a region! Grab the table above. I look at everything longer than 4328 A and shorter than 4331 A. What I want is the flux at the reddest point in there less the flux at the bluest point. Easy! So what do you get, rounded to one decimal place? -0.3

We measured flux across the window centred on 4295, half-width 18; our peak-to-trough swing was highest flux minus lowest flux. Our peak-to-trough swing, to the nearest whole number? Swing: 9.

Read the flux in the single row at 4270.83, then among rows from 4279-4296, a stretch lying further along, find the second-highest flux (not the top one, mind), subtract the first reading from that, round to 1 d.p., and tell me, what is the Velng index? 4.7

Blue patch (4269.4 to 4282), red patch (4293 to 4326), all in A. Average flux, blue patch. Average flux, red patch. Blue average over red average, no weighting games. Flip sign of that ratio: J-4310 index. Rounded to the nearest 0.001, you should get -1.030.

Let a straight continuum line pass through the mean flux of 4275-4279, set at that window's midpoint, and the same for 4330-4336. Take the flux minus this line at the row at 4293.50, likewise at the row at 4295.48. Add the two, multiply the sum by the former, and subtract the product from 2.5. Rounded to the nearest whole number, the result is 3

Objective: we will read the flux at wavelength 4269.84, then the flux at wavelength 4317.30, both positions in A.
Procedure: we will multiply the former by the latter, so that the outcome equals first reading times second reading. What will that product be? 5230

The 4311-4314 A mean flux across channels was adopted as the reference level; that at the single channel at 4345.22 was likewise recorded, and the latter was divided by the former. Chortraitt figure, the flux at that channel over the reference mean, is 0.90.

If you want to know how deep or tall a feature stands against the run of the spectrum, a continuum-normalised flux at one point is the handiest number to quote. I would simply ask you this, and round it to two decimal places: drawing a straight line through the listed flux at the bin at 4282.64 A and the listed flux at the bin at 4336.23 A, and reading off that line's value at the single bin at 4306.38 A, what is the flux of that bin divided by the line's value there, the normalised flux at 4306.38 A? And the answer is 1.05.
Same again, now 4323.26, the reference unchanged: 1.14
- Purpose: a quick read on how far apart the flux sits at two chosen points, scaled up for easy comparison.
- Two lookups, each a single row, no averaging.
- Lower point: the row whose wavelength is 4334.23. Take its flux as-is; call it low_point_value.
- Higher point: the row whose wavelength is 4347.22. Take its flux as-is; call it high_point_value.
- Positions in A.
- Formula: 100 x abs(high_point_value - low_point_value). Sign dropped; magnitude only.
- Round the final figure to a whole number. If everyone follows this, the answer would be 456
